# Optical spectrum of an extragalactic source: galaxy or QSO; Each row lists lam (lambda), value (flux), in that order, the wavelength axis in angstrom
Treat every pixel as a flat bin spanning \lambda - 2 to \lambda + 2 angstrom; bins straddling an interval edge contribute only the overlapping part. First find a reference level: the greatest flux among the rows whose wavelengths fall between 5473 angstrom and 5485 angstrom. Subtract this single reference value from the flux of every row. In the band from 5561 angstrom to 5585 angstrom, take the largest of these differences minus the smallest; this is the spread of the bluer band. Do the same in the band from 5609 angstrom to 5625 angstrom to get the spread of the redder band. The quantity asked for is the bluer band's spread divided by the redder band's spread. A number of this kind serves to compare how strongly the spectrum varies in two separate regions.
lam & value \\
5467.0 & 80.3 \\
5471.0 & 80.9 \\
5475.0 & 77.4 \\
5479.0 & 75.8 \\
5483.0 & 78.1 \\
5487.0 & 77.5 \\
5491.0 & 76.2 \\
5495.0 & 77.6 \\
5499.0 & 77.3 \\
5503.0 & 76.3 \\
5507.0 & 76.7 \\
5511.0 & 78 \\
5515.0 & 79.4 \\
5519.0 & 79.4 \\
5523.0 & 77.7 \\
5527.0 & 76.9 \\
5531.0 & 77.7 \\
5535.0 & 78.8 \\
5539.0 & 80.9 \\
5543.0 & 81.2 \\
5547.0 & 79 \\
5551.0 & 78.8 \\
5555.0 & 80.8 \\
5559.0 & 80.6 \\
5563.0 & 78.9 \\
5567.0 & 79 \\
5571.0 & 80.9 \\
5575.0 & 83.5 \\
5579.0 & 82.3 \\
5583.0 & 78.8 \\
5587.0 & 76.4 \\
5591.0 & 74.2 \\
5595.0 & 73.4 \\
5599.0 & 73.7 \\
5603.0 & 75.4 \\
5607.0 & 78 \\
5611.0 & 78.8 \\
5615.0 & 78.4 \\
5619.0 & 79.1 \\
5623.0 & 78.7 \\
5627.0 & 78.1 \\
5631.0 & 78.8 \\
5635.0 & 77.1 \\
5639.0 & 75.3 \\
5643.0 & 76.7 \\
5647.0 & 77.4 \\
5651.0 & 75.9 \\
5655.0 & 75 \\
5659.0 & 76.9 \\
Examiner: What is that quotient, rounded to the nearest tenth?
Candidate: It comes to 6.7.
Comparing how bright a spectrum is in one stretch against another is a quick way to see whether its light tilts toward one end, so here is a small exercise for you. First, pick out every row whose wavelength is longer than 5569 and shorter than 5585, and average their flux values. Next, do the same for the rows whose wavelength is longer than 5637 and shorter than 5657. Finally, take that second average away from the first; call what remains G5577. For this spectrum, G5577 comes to 5.3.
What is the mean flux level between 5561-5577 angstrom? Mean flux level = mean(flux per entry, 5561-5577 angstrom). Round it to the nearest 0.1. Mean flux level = 80.6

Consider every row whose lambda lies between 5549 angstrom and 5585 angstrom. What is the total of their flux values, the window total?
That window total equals 724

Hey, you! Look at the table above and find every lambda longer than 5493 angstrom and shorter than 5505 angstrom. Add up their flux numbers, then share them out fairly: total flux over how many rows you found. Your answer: 77.1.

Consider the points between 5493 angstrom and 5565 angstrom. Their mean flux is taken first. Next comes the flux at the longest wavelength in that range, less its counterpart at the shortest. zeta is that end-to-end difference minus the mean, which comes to -77.4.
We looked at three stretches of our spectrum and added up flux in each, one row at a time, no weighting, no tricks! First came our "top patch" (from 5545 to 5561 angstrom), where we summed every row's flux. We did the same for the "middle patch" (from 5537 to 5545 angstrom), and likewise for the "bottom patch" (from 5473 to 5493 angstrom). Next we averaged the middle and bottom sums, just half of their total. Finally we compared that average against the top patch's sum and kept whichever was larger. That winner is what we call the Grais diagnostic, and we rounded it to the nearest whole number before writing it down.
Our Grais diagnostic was 319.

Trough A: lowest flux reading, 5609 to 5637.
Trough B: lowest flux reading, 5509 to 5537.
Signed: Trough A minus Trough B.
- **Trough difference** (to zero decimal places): 0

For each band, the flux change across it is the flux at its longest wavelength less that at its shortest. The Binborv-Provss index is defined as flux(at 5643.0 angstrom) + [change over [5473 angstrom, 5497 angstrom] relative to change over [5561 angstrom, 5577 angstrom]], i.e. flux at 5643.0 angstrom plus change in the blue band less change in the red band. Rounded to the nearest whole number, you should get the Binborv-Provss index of 72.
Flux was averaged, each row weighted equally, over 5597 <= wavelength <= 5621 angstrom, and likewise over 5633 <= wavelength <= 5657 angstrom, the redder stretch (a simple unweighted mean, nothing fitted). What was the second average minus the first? -1.0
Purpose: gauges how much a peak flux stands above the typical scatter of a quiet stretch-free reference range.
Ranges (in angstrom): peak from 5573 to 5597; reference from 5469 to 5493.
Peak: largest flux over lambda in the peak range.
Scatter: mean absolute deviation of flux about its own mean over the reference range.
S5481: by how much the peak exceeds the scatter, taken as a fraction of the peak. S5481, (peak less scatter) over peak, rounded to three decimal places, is 0.985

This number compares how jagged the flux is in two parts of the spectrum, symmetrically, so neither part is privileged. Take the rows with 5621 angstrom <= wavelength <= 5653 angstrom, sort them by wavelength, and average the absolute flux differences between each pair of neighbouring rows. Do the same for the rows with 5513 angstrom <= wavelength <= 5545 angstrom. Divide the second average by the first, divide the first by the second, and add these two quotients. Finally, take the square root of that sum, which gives 1.430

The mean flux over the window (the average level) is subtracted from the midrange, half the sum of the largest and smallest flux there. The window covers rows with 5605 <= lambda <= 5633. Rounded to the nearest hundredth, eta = -0.01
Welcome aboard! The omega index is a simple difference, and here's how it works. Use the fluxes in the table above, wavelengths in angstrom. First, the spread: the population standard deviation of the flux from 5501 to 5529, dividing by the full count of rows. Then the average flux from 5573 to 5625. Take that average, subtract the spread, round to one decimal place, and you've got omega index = 76.6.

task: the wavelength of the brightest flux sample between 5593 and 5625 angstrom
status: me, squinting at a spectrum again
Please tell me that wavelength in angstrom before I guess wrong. 5619.0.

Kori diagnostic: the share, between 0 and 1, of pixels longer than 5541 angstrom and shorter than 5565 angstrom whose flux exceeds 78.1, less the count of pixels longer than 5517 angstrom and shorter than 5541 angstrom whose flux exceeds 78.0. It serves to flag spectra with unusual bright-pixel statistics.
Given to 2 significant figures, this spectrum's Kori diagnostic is -2.0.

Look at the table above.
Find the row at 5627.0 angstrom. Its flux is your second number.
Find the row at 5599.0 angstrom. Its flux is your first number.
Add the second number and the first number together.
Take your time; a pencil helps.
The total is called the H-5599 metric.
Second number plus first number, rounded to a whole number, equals 152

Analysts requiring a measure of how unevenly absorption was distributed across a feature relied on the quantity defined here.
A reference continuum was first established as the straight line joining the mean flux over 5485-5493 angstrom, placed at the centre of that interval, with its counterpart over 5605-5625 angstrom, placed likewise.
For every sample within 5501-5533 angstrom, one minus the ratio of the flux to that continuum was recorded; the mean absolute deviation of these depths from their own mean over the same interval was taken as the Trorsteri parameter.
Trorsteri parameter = 0.0116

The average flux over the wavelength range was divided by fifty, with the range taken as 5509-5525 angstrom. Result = 1.57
